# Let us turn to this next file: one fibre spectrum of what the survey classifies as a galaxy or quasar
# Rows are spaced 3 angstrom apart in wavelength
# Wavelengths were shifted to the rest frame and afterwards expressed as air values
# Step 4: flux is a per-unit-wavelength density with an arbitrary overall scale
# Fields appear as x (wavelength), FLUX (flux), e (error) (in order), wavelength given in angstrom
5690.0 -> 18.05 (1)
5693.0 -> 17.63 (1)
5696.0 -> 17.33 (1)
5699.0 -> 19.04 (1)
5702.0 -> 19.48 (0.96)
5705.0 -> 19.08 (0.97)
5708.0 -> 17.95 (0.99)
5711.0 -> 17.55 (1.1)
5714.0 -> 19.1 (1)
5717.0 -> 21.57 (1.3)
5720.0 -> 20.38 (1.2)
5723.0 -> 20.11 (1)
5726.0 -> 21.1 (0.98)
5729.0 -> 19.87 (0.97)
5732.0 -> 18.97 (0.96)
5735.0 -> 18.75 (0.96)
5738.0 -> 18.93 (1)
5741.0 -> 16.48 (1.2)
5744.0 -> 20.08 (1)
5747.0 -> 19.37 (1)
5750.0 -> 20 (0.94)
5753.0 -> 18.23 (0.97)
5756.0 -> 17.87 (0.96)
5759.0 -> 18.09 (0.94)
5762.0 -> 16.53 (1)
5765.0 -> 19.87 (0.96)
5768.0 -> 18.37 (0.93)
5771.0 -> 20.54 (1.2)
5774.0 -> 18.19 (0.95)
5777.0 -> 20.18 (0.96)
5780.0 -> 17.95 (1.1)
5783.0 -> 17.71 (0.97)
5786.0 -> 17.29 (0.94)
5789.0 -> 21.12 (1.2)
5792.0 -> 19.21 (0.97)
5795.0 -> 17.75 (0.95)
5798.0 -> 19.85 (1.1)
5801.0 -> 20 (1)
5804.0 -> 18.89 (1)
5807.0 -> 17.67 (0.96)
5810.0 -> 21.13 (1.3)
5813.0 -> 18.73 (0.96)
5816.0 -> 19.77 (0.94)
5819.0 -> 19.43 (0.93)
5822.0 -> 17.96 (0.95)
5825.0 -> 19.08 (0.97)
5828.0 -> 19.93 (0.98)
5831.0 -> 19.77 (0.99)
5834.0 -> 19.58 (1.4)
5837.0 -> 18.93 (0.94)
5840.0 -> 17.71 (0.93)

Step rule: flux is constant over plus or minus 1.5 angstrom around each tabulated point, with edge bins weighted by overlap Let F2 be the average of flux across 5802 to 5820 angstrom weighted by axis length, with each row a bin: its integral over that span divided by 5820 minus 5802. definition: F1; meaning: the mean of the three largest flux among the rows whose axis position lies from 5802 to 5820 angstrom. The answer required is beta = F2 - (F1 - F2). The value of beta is 18.5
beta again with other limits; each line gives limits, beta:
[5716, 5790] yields 16.9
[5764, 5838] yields 17.4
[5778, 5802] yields 17.4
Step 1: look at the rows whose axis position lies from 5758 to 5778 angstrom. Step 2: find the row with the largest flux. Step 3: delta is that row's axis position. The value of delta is 5771.0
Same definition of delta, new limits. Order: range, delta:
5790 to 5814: 5810.0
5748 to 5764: 5750.0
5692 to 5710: 5702.0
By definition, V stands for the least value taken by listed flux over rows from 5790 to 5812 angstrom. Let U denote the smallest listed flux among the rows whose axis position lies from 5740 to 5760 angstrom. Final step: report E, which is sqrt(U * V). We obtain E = 17.1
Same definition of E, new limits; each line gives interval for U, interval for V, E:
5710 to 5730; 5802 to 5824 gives 17.6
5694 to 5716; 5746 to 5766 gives 16.9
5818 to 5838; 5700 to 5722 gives 17.8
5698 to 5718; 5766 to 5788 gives 17.4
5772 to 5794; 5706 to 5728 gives 17.4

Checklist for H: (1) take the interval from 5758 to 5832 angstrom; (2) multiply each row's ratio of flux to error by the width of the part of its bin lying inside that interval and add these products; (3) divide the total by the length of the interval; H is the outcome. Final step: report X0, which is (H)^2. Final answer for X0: 360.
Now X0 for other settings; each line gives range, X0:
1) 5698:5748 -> 352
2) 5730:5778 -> 360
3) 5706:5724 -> 317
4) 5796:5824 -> 365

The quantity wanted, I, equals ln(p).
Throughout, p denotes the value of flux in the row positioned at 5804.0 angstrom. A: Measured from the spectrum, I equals 2.94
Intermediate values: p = 18.89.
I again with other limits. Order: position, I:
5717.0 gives 3.07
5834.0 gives 2.97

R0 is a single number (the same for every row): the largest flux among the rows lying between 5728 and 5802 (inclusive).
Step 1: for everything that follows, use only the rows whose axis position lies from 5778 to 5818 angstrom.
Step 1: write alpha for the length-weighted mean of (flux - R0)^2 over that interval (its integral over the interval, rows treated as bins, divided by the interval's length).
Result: 5.9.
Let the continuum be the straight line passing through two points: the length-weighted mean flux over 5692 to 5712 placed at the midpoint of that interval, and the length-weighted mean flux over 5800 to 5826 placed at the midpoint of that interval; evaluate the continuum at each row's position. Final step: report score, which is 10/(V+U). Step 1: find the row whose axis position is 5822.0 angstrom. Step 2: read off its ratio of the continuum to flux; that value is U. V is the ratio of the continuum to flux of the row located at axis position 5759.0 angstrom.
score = 4.7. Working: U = 1.07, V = 1.04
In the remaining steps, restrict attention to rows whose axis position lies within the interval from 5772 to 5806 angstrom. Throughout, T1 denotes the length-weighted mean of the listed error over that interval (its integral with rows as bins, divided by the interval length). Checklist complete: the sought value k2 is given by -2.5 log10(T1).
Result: -0.016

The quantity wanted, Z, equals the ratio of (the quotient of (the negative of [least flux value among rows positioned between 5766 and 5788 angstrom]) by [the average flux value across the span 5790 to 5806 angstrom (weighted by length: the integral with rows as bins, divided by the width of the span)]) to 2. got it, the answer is -0.451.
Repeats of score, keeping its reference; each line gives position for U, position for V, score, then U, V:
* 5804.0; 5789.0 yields 5.2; 1.01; 0.90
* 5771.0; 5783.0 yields 5.0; 0.92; 1.07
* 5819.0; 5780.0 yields 4.9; 0.99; 1.05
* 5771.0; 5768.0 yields 5.1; 0.92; 1.03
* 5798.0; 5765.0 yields 5.2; 0.96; 0.95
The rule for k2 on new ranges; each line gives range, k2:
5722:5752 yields -0.001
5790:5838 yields -0.026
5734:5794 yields -0.008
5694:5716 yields -0.010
